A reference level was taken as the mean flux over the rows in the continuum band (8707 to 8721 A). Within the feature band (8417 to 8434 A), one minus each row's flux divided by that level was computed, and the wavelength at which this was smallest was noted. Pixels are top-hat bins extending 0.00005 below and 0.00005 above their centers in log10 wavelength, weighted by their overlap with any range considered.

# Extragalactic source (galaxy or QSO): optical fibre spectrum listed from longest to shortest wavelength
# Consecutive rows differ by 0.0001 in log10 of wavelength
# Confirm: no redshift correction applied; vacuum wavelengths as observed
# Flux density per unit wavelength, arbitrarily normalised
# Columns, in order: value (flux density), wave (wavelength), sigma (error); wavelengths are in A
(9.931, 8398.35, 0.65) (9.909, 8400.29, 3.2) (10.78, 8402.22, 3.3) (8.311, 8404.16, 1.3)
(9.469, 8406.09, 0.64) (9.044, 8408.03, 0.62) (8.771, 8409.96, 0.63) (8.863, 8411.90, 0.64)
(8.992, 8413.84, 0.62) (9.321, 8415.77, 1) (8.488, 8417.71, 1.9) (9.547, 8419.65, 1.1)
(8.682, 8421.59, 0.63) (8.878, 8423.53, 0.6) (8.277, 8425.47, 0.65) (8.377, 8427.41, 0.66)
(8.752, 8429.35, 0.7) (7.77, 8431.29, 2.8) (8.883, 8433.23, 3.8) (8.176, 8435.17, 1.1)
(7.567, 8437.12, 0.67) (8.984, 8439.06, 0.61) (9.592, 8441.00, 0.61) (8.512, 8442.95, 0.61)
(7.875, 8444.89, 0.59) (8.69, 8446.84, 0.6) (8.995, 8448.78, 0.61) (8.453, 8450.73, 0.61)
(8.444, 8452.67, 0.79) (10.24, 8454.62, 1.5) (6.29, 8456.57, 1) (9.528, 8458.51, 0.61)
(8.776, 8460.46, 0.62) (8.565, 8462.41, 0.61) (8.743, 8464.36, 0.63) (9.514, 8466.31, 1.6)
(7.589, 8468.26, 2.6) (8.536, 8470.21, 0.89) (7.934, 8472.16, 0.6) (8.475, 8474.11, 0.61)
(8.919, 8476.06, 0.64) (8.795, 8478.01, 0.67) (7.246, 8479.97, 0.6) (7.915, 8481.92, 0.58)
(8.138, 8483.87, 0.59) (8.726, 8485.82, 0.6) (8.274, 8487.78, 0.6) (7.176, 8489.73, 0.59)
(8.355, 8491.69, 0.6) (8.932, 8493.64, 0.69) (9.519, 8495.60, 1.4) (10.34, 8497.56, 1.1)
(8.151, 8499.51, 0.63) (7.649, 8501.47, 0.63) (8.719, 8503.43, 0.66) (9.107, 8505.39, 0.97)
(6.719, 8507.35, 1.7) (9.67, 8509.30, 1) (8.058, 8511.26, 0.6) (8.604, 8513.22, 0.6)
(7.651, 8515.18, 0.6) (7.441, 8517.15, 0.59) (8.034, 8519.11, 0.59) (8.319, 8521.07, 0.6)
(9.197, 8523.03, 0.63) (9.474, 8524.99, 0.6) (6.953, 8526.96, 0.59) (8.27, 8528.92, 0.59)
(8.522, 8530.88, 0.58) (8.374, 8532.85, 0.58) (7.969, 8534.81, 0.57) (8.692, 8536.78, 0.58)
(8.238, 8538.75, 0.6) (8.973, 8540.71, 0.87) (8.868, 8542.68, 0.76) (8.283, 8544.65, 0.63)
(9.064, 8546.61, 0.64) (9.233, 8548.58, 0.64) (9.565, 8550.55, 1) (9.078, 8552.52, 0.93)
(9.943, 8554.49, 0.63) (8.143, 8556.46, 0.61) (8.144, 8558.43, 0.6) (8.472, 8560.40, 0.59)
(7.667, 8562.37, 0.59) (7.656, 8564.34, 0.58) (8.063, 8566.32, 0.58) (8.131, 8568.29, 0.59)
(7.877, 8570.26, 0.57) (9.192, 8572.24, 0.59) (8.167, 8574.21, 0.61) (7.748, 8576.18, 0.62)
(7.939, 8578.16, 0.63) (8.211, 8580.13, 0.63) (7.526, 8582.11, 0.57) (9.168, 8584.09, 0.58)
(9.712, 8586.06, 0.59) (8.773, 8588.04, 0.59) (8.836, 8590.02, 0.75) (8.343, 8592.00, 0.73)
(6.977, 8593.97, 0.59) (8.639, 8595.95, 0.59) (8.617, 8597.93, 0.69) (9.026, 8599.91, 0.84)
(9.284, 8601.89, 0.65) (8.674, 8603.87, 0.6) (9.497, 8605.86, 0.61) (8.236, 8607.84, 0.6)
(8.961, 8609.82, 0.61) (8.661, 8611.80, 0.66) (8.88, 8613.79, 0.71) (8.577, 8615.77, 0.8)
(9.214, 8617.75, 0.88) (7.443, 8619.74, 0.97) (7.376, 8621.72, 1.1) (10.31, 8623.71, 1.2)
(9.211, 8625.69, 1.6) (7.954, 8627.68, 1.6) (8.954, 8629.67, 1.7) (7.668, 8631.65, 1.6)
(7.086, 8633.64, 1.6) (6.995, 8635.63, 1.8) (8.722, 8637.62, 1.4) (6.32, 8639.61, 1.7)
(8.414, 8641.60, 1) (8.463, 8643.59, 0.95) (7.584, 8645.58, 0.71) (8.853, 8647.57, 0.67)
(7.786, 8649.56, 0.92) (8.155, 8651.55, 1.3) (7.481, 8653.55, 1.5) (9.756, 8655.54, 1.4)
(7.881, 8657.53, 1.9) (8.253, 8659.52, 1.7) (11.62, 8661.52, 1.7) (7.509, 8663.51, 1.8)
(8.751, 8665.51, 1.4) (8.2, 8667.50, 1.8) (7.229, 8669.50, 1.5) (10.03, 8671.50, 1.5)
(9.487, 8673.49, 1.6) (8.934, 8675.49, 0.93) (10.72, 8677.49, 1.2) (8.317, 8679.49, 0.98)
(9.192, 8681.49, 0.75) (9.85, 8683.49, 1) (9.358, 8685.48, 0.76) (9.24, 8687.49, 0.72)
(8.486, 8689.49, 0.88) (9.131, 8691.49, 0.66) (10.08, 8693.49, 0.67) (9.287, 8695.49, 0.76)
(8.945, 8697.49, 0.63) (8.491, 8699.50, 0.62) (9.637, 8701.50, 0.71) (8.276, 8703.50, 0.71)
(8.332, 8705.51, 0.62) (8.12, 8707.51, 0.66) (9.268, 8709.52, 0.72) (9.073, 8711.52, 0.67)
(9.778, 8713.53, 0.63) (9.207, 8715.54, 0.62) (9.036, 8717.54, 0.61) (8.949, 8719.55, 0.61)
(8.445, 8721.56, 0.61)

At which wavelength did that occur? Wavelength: 8419.65 A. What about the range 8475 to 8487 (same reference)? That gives 8476.06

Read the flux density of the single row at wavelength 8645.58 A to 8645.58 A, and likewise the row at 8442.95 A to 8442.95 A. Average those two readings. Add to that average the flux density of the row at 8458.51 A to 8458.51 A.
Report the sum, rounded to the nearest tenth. 17.6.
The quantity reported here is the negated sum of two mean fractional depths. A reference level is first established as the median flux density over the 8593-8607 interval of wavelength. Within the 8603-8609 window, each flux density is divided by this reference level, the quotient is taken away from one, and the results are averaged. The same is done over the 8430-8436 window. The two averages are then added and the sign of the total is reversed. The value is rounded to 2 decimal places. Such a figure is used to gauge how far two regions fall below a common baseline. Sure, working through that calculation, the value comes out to -0.03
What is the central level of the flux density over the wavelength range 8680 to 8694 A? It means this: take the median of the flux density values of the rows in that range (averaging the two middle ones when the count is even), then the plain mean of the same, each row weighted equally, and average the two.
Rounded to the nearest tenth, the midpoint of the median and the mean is 9.3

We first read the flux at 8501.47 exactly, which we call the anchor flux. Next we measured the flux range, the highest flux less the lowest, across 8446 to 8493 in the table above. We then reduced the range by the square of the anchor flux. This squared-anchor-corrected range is -55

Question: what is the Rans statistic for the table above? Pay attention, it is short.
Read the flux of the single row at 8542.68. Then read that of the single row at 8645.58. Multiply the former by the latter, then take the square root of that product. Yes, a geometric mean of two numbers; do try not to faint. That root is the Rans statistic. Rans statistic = 8.2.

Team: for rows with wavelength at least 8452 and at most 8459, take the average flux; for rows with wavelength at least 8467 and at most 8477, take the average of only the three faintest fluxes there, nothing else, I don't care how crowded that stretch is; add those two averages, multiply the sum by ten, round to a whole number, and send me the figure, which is 166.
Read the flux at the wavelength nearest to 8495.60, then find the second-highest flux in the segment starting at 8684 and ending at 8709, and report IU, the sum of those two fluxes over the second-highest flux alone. 1.99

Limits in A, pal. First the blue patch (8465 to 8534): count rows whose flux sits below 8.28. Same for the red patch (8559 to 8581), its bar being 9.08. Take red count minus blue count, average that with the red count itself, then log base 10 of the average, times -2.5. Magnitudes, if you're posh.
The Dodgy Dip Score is -0.8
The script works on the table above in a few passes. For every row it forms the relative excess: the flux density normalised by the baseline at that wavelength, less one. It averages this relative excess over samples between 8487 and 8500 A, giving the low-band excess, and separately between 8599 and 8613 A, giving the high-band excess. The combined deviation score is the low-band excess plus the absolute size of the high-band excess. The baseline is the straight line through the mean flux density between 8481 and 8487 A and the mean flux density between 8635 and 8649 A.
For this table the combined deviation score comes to 0.17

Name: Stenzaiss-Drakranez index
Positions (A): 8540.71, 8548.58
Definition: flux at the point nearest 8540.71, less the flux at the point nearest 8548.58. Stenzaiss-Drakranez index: -0.3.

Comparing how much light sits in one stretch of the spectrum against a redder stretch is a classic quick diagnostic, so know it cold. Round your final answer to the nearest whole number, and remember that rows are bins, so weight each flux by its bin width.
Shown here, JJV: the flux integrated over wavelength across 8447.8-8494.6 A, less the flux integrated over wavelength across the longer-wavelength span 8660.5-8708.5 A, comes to -39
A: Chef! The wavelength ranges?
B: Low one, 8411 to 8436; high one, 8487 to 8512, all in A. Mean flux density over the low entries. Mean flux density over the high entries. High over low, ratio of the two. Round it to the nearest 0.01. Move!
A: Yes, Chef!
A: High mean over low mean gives 0.98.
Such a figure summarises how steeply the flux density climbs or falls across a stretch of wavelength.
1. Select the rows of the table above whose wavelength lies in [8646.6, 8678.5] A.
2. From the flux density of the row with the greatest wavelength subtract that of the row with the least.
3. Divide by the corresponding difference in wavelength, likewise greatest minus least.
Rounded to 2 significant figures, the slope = 0.062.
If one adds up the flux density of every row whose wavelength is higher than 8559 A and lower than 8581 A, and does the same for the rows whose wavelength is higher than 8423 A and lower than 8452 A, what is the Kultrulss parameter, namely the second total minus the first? 39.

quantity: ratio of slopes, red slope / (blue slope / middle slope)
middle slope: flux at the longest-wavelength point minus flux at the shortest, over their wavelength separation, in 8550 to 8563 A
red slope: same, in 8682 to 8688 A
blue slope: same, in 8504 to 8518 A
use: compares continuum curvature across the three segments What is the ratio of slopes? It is -0.17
